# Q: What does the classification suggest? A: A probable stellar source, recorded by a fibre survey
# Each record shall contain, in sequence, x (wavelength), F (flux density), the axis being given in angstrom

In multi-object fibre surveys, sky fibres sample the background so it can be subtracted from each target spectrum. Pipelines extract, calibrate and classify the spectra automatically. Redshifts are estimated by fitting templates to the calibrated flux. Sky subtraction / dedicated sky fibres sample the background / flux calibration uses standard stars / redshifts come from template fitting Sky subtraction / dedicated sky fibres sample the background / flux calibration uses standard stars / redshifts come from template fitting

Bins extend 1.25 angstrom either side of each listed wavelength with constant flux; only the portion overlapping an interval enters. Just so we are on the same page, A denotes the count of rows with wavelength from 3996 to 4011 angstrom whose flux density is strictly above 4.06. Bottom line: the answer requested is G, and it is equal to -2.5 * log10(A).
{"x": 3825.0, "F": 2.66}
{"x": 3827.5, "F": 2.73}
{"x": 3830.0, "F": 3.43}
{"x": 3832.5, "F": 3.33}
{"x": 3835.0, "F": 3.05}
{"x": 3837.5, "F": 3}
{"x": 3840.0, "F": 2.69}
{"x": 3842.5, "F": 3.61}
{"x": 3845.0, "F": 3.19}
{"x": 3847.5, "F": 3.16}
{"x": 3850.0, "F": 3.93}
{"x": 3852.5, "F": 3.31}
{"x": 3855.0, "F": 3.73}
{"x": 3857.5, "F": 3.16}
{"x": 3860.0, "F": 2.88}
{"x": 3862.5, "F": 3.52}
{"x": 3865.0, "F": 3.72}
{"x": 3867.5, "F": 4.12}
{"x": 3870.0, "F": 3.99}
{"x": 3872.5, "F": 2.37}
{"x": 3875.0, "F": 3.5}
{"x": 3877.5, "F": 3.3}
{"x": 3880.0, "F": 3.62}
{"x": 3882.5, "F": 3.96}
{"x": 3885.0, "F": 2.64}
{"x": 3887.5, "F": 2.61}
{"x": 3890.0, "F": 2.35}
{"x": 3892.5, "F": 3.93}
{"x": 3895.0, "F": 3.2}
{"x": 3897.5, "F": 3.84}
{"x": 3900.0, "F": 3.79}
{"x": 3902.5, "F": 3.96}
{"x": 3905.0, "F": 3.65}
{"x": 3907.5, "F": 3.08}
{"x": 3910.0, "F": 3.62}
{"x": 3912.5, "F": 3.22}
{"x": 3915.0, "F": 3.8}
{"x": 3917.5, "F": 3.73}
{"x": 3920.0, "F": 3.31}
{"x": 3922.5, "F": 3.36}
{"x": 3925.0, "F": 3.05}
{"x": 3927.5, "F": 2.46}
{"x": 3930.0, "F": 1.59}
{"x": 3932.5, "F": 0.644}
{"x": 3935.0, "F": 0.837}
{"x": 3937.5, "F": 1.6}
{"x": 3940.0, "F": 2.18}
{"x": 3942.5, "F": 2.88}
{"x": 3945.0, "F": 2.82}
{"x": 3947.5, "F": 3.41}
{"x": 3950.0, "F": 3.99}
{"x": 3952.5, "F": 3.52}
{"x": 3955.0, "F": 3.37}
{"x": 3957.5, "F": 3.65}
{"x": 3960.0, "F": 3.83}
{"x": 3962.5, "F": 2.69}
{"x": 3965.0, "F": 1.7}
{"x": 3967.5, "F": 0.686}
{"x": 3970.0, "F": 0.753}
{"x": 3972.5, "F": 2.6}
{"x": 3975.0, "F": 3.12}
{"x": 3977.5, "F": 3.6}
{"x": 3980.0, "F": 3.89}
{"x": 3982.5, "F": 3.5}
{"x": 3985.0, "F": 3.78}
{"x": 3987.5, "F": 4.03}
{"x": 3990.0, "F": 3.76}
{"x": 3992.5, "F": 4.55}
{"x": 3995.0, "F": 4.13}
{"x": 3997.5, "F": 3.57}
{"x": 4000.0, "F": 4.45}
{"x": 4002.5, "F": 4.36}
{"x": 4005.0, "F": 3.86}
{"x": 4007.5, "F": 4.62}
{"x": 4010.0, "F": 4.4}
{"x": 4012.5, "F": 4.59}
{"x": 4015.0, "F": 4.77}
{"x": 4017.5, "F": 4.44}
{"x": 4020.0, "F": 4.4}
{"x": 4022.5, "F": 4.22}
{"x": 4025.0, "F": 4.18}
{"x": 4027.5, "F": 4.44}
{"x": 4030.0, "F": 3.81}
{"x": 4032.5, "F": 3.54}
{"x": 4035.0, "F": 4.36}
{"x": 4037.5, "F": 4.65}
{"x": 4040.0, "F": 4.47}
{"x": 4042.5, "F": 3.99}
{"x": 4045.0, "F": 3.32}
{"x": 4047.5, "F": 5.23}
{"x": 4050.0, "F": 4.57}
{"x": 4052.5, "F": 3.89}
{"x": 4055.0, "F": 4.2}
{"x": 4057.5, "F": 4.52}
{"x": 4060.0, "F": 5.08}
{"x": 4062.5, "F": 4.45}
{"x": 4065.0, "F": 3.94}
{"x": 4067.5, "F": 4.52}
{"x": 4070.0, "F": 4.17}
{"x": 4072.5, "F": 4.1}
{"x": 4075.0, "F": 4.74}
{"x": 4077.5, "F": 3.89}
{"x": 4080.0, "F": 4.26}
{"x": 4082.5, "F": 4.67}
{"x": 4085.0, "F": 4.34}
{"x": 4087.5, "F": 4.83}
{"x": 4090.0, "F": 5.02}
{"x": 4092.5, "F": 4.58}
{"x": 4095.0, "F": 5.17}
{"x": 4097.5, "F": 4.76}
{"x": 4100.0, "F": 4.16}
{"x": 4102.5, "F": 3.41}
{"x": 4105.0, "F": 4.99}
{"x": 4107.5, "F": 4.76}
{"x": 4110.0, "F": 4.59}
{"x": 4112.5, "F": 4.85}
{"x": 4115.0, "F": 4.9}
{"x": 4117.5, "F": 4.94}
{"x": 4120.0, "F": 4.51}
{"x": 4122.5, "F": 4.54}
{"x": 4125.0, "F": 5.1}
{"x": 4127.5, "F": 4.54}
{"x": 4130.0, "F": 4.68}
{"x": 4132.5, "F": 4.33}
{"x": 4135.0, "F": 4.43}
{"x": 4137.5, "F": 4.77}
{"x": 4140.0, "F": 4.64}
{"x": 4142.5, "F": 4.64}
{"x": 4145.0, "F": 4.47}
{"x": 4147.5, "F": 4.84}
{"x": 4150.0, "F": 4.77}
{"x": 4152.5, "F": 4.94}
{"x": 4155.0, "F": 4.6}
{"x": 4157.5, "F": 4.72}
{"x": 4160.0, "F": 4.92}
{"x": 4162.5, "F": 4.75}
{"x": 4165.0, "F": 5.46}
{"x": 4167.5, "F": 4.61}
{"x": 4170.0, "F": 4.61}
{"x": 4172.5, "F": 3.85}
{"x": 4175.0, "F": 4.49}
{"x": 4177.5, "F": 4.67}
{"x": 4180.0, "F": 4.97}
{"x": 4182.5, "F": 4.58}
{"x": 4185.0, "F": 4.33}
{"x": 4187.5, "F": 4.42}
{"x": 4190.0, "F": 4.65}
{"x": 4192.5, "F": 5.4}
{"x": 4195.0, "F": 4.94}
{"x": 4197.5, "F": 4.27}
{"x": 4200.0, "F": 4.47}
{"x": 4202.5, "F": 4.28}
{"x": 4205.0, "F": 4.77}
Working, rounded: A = 4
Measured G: -1.5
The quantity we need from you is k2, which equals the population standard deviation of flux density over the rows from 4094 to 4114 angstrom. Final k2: 0.5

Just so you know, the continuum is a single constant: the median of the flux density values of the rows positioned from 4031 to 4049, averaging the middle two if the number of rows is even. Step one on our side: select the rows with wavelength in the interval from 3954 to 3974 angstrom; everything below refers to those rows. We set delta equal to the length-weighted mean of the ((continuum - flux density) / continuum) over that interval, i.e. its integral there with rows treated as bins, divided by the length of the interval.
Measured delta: 0.45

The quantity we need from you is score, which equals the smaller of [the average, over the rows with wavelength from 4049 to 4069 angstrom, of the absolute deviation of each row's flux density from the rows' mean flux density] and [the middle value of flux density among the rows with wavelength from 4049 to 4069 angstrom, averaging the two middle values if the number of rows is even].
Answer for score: 0.290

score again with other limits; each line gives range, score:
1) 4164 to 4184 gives 0.284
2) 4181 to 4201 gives 0.273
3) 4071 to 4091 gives 0.334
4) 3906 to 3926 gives 0.240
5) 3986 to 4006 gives 0.284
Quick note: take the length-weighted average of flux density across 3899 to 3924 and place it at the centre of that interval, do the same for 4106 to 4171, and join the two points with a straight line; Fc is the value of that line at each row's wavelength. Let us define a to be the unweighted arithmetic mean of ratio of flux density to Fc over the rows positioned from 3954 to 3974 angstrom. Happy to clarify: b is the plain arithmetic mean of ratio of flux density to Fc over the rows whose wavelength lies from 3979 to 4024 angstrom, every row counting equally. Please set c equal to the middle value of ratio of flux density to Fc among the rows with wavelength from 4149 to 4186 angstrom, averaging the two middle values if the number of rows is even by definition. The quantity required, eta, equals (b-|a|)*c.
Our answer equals 0.4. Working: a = 0.63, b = 1.04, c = 0.96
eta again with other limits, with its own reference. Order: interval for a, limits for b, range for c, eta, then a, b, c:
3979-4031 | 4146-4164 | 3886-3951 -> 0.0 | 1.04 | 1.00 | 0.91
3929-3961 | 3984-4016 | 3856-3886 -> 0.4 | 0.71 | 1.05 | 1.06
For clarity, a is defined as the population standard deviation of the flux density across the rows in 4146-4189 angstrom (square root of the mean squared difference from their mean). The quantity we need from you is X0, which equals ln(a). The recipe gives -1.1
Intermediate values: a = 0.33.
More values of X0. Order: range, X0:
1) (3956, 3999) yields 0.1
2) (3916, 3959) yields 0.0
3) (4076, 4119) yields -0.8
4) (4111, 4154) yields -1.6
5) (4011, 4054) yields -0.8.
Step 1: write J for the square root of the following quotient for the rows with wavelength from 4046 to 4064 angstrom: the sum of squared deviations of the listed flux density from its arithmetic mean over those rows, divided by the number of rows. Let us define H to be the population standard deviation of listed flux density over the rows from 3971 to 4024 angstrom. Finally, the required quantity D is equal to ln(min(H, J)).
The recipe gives -0.8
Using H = 0.53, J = 0.43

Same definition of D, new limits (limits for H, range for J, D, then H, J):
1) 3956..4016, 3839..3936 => -0.2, 1.10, 0.79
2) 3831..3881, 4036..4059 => -0.8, 0.43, 0.51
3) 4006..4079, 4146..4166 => -1.4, 0.41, 0.24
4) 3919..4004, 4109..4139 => -1.5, 1.11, 0.22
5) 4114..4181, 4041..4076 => -1.3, 0.29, 0.48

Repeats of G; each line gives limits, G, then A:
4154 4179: -2.4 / 9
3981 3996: -0.8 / 2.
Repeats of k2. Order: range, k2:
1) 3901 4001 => 1.0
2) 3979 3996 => 0.3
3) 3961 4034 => 1.0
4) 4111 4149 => 0.2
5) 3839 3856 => 0.4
